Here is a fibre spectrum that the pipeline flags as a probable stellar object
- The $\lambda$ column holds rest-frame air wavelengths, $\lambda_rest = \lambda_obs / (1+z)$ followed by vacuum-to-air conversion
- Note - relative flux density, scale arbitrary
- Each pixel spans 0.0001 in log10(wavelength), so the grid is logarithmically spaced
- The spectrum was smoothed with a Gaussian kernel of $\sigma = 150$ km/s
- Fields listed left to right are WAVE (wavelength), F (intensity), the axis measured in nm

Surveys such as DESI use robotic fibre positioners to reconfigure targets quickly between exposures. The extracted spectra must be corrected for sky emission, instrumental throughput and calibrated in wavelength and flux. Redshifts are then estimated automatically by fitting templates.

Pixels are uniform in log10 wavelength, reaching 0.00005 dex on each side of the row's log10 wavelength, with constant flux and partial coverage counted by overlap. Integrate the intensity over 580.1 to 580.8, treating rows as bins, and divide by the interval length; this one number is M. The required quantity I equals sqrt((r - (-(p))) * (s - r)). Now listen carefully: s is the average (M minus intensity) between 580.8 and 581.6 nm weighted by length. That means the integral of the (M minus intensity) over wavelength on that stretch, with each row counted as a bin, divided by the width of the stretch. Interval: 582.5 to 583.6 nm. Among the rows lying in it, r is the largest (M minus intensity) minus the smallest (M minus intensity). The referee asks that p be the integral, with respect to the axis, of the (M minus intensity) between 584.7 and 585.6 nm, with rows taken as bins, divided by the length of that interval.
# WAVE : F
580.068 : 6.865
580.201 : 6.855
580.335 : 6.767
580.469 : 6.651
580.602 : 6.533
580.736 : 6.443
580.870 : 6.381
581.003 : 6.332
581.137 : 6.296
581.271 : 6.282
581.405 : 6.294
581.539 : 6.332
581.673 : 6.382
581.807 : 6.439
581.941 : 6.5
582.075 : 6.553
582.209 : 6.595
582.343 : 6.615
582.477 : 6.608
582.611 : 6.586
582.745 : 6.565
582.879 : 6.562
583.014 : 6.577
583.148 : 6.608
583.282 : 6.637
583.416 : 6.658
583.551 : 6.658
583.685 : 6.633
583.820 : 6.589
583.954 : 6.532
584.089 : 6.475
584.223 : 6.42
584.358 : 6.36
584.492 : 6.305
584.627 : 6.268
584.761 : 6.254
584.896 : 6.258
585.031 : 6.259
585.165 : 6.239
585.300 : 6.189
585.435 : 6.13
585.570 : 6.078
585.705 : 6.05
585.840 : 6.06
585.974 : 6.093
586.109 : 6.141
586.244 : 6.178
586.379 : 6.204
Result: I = 0.37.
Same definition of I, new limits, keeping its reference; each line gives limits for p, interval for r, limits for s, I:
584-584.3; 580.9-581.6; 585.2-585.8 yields 0.36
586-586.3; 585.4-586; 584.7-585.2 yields 0.44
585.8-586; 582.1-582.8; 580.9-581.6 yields 0.44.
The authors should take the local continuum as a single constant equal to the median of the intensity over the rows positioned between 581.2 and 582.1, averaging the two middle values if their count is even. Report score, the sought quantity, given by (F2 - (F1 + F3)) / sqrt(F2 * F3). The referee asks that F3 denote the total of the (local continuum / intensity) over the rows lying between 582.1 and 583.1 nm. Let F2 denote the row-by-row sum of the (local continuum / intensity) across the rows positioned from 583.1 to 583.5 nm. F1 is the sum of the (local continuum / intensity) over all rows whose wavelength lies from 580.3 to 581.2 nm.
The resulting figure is -2.4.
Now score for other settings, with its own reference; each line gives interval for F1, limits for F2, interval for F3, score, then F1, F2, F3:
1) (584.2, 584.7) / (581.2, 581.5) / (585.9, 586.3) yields -2.0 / 4.0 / 2.0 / 3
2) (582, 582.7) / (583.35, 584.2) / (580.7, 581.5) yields -0.9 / 4.8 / 5.8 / 6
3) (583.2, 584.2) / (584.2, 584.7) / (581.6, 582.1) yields -1.7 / 6.8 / 4.0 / 4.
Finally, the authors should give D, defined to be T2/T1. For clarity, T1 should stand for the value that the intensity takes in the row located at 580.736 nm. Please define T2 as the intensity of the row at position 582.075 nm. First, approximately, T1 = 6.443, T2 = 6.553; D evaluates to 1.02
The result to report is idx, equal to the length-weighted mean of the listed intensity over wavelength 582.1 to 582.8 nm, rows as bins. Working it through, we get 6.6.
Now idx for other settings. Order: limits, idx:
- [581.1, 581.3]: 6.3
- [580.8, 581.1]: 6.4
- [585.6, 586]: 6.1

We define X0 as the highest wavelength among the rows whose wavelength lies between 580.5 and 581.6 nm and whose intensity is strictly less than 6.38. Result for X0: 581.539 nm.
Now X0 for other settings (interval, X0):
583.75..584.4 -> 584.358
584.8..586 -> 585.974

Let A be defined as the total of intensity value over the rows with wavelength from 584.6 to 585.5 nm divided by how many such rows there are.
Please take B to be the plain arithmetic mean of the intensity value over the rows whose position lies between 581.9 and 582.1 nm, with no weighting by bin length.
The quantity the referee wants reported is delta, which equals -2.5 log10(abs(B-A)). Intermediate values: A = 6.23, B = 6.53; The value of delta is 1.3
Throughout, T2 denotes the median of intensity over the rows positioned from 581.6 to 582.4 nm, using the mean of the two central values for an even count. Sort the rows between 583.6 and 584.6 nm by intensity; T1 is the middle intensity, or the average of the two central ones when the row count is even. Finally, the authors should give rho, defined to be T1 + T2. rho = 13.0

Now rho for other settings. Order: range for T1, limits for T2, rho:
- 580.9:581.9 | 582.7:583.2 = 12.9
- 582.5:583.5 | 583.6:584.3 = 13.1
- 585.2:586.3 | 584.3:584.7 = 12.4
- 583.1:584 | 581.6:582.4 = 13.2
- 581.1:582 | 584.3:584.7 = 12.6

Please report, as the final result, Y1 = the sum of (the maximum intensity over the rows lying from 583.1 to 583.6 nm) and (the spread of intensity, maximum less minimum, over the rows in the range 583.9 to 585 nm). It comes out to 6.94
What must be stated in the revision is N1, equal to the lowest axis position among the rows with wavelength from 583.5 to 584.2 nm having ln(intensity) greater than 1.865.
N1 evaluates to 583.551 nm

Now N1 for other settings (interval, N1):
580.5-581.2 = 580.602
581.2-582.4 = 581.941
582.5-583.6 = 582.611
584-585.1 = 584.089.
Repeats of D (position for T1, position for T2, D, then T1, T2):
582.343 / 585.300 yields 0.94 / 6.615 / 6.189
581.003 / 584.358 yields 1.00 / 6.332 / 6.36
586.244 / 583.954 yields 1.06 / 6.178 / 6.532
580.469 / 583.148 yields 0.99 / 6.651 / 6.608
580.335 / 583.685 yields 0.98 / 6.767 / 6.633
